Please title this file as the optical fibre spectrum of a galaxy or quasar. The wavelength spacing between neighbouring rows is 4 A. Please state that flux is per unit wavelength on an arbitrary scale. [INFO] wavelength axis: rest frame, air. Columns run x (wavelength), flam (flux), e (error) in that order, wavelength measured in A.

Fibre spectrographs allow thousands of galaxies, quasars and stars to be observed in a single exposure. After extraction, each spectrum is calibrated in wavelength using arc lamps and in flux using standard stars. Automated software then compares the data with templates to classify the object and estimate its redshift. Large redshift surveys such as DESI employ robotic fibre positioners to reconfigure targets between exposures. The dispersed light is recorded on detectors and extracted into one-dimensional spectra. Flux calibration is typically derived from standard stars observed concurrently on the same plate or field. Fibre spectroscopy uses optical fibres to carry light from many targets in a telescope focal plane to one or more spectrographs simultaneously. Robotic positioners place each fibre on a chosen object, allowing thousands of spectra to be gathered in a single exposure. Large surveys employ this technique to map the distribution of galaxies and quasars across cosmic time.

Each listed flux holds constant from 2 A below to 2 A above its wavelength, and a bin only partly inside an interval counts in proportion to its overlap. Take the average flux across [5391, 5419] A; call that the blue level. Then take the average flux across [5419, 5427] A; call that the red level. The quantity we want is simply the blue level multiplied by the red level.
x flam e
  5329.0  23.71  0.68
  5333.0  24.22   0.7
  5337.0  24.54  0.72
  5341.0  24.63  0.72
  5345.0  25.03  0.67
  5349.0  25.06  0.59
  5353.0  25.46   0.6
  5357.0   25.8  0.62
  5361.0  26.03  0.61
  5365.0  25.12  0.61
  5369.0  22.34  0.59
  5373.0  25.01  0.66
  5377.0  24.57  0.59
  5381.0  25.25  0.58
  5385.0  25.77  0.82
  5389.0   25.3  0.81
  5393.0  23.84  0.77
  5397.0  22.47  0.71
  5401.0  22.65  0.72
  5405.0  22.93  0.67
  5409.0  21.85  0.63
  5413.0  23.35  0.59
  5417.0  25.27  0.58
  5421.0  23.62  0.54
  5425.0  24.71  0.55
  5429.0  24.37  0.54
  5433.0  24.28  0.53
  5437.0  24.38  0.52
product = 560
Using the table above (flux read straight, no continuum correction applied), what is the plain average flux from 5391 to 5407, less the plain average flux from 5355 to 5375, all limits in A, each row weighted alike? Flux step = -1.9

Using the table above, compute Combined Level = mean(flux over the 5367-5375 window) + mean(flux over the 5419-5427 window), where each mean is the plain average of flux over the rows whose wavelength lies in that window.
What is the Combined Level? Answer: 47.8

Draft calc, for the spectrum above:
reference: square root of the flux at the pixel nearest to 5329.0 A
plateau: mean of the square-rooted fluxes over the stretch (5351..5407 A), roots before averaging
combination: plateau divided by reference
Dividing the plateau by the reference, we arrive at 1.015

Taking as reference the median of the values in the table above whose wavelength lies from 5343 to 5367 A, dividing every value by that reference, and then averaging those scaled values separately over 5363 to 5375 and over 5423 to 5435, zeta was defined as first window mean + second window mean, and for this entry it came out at 1.92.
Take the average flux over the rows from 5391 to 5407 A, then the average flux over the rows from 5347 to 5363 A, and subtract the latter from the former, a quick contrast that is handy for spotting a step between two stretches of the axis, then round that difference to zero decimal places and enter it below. -3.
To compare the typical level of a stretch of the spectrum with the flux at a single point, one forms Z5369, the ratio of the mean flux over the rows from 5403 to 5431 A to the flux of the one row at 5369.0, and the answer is 1.06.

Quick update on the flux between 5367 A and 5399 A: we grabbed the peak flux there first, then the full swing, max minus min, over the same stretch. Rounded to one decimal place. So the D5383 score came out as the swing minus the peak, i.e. -22.3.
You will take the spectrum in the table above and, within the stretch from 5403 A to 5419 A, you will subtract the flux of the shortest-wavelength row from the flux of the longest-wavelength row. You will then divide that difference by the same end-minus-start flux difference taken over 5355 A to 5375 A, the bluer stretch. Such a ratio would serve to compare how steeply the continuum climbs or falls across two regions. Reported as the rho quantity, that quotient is -3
